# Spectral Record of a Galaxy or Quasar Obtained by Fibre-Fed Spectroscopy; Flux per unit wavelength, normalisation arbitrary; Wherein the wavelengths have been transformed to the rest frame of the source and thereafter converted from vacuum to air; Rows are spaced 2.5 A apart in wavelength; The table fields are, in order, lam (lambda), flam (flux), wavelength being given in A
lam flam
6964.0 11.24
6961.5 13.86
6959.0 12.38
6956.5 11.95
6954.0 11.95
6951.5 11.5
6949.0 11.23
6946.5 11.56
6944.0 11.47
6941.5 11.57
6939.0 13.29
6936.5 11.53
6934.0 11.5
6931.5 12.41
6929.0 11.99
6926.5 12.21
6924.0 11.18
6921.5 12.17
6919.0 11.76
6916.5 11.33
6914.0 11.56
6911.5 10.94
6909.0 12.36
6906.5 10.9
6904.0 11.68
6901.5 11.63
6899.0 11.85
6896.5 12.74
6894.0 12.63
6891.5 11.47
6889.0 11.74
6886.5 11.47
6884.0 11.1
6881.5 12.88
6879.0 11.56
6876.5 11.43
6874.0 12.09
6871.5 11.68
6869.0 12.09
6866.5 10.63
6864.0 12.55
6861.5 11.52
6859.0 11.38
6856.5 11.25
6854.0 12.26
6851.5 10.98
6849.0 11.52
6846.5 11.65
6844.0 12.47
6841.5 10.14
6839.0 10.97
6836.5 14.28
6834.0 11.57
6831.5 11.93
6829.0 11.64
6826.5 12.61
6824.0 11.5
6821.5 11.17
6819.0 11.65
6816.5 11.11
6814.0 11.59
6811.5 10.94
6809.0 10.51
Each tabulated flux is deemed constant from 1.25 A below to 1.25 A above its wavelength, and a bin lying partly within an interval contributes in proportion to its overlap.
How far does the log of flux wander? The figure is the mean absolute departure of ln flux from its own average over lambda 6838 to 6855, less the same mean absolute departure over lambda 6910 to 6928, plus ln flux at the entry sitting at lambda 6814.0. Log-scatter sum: 2.47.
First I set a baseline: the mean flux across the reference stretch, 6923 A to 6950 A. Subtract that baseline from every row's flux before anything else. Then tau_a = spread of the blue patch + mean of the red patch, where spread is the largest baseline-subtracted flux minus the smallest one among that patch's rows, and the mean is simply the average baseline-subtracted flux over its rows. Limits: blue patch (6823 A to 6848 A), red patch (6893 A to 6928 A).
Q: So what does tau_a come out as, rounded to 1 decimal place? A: 4.1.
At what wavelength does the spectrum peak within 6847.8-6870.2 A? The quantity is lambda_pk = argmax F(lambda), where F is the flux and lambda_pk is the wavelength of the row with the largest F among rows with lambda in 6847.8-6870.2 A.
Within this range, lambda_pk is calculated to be 6864.0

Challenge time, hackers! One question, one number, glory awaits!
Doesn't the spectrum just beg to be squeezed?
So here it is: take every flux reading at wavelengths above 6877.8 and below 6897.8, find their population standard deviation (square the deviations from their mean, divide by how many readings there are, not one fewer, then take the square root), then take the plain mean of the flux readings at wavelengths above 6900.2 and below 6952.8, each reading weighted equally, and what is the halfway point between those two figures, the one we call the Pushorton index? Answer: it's 6.17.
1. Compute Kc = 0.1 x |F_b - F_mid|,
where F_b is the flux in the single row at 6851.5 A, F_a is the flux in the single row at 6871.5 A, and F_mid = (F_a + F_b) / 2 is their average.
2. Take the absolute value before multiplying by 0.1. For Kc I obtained 0.035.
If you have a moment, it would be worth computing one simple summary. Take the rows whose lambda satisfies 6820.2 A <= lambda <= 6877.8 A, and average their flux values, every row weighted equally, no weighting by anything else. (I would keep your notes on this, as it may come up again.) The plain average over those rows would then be 11.7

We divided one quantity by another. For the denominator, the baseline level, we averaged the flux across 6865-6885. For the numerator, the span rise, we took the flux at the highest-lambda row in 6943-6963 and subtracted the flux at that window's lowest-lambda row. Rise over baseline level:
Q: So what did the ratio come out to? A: 0.20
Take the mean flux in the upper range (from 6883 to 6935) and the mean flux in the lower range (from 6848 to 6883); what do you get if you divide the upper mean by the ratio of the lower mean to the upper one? 11.8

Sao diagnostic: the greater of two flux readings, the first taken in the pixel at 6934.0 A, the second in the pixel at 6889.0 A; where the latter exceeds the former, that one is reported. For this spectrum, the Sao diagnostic 11.74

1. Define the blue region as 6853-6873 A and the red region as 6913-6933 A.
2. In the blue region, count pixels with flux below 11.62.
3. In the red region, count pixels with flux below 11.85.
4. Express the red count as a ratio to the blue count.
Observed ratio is 1.0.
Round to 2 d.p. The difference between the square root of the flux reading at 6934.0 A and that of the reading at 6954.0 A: -0.07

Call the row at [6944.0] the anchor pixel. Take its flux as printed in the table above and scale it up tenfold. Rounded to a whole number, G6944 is 115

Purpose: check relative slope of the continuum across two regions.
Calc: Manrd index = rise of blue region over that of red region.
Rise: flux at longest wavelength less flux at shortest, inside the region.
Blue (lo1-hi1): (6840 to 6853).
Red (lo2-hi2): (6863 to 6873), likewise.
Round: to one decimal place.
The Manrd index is -1.0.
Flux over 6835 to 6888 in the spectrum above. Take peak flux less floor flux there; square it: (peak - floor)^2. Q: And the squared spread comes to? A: 17.1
